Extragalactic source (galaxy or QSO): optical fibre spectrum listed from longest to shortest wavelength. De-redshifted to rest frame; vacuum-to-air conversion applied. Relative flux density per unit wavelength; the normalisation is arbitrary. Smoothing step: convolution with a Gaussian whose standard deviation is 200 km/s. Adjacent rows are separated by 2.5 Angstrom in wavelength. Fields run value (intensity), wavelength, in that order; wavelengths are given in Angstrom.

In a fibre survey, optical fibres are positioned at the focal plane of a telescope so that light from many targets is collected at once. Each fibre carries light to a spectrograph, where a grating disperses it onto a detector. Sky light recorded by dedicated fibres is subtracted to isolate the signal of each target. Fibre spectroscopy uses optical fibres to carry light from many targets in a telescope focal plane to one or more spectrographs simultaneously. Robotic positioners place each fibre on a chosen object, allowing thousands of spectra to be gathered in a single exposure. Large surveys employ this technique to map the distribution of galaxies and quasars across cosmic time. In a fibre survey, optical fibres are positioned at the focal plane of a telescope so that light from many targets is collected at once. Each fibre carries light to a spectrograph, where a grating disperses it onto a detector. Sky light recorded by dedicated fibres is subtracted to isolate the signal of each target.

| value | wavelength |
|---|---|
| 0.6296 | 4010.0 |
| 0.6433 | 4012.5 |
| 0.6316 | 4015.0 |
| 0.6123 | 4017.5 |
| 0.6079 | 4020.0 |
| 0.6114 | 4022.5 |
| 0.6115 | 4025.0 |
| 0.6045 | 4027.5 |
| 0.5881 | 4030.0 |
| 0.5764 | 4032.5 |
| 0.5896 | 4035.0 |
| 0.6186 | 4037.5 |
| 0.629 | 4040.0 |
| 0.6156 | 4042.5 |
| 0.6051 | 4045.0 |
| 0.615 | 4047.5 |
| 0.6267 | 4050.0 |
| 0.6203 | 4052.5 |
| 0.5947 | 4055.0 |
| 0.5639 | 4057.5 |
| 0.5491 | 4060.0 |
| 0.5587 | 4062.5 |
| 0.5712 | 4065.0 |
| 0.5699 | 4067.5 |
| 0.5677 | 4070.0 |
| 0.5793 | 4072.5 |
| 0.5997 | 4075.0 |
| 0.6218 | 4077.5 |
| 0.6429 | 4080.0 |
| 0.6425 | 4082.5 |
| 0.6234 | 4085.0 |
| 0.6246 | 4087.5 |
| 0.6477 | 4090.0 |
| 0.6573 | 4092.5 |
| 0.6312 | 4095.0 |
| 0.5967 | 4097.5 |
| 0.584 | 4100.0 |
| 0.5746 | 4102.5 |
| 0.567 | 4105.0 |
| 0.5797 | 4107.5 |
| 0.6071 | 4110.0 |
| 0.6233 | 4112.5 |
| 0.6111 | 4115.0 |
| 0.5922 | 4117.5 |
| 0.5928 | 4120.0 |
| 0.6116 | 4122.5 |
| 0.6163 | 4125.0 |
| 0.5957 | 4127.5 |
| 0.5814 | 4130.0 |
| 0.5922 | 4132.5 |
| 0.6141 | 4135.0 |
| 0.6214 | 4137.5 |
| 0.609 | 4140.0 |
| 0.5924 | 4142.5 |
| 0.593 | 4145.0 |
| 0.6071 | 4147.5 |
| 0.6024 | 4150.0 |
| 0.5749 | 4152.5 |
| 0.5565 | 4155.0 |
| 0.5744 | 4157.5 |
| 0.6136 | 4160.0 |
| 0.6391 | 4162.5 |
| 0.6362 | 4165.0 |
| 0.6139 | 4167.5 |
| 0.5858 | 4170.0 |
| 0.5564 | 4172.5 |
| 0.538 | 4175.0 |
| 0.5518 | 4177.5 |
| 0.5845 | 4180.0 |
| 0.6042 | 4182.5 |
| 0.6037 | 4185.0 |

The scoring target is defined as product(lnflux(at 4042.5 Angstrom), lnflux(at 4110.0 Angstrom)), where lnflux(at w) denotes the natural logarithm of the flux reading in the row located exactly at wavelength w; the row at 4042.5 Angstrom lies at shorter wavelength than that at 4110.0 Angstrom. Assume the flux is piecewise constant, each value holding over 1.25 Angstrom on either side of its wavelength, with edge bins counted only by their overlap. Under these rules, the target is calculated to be 0.24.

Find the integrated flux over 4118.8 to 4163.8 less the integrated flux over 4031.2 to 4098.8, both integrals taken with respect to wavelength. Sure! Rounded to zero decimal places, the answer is -14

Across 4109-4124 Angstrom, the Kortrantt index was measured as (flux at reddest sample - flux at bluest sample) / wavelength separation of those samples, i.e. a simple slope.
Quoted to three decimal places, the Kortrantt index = 0.000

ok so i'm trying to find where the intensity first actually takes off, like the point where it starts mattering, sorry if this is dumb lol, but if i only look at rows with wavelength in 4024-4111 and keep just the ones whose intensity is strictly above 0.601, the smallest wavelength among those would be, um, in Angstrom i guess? 4025.0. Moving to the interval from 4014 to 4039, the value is 4015.0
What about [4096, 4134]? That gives 4110.0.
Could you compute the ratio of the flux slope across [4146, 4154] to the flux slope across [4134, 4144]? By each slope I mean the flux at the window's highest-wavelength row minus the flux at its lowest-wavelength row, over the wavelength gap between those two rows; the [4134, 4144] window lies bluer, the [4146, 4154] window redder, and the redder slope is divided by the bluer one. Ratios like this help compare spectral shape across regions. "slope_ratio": 2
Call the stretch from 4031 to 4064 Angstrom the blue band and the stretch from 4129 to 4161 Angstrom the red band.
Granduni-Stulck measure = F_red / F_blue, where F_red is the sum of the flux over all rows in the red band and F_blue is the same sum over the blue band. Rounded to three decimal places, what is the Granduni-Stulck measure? 0.996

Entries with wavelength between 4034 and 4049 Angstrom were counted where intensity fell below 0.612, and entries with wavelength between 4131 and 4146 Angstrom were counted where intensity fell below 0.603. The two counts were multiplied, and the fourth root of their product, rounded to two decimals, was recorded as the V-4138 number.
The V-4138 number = 1.57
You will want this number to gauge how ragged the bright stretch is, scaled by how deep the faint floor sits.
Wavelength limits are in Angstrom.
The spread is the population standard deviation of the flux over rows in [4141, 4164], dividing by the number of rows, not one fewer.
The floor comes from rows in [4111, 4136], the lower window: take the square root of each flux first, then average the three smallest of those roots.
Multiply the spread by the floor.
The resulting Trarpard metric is 0.0177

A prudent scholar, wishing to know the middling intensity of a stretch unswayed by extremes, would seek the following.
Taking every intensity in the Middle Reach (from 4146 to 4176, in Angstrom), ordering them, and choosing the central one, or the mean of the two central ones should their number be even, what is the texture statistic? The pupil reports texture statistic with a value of 0.594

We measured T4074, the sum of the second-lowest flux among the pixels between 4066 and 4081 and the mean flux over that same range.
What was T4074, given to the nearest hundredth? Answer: 1.17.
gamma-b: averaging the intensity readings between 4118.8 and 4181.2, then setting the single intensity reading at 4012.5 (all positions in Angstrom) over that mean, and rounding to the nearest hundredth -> 1.08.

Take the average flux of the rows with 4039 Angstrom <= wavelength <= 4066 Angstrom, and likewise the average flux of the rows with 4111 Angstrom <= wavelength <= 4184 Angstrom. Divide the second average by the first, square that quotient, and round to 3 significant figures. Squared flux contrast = 1.00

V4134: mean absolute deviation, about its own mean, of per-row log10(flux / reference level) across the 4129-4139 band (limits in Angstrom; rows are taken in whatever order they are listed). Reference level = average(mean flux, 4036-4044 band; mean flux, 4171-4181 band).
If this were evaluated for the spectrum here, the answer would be 0.011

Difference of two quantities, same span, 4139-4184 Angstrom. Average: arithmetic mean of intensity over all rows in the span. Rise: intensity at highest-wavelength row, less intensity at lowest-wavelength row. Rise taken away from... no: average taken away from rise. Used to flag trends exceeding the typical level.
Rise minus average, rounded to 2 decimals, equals -0.60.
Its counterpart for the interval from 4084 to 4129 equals -0.64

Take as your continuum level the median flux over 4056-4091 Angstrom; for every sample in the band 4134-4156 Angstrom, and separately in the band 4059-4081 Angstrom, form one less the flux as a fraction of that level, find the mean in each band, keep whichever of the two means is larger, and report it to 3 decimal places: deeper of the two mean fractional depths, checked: 0.009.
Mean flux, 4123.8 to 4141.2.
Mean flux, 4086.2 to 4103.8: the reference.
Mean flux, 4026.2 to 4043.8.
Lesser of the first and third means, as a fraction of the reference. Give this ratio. 0.98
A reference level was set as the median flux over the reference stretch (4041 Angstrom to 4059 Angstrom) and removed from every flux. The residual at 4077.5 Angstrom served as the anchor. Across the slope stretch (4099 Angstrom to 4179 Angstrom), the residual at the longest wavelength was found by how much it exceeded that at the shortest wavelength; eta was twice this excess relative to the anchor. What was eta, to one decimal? -9.5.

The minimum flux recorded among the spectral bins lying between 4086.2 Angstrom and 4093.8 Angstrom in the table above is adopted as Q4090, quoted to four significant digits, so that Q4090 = 0.6246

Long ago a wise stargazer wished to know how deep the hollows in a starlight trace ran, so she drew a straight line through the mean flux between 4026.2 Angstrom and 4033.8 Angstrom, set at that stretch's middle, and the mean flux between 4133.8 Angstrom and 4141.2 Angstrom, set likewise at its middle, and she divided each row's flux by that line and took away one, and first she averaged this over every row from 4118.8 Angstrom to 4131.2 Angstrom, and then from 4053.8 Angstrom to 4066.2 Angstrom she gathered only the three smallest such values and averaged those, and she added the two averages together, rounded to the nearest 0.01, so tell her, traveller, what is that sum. -0.09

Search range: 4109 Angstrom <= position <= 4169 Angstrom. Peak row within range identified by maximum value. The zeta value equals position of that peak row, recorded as 4162.5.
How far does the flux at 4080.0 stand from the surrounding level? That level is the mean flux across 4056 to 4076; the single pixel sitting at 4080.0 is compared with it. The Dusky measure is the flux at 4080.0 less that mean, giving 0.073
